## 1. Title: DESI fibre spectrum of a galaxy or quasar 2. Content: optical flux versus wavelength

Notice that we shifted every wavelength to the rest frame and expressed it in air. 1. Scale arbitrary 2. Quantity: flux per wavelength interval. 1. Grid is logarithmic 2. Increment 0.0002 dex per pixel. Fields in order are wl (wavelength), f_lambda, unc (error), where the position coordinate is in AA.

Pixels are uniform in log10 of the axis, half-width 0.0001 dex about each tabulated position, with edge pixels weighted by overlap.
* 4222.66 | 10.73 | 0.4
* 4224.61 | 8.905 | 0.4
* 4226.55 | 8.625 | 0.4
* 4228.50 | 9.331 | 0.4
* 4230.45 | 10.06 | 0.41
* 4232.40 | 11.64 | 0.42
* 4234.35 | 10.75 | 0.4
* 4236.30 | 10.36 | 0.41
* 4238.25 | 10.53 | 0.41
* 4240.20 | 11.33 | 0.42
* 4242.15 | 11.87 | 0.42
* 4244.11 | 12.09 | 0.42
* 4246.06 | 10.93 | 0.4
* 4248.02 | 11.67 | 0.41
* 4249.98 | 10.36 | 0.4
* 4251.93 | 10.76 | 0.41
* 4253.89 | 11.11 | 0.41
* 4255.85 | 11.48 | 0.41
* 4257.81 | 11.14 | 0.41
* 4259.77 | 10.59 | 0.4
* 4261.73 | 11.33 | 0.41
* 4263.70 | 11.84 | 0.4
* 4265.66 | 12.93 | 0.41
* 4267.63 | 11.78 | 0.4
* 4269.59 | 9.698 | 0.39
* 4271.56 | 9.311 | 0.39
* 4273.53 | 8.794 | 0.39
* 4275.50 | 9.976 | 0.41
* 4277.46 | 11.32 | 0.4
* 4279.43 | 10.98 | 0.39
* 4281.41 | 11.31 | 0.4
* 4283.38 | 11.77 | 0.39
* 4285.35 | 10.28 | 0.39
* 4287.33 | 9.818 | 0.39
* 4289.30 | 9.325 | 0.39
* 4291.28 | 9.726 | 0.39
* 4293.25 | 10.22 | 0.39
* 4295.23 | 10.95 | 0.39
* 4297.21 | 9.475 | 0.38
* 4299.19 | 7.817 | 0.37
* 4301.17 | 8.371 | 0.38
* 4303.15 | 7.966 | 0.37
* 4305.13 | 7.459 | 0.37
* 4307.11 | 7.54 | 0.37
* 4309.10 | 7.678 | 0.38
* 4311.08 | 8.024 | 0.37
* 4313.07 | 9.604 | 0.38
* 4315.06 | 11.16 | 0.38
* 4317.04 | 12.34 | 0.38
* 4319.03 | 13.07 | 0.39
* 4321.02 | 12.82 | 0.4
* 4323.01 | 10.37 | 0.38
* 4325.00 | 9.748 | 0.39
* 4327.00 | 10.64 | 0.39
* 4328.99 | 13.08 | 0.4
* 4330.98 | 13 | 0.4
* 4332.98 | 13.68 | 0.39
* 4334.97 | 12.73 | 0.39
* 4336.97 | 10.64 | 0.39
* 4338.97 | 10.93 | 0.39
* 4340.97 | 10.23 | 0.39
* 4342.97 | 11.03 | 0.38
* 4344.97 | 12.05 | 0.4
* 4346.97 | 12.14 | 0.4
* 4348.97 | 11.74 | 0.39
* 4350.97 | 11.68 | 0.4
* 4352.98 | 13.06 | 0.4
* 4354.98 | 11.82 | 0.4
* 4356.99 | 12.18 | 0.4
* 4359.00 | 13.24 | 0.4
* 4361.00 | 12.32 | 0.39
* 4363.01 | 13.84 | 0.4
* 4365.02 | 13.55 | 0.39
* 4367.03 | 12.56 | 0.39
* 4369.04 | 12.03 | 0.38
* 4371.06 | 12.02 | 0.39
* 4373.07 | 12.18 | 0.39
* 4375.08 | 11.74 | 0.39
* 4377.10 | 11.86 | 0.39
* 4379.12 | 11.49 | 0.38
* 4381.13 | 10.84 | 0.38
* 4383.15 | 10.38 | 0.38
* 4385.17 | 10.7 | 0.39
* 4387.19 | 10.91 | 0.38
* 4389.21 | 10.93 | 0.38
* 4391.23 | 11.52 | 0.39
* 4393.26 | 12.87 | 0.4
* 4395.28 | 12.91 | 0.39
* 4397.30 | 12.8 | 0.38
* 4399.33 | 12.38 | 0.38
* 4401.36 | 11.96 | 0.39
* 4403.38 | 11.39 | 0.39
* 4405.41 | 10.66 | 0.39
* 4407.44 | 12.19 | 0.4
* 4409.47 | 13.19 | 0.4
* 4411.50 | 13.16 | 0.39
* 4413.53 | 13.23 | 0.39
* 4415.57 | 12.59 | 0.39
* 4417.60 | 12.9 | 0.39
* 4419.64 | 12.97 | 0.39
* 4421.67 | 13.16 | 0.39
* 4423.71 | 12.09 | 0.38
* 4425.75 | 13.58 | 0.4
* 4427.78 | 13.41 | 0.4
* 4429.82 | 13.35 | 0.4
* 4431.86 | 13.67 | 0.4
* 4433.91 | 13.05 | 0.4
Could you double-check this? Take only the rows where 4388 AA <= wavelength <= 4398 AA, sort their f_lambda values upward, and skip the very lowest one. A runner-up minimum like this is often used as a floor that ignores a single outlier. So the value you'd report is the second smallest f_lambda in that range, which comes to 11.52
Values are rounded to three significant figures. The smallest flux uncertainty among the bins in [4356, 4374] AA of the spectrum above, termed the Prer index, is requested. 0.380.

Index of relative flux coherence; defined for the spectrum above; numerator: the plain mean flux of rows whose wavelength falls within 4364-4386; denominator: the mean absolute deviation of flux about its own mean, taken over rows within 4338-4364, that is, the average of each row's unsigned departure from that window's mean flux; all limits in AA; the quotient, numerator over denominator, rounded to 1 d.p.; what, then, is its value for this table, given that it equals 16.3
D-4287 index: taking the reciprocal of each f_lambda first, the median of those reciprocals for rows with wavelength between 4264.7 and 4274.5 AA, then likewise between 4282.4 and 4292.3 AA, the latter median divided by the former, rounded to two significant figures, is 0.99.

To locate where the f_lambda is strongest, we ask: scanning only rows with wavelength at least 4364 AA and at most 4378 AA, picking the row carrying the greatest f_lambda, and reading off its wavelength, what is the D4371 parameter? 4365.02 AA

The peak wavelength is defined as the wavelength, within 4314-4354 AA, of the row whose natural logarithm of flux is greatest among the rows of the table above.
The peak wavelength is 4332.98 AA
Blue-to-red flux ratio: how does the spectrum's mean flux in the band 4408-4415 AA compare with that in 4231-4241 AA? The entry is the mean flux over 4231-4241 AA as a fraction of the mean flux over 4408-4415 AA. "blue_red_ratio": 0.83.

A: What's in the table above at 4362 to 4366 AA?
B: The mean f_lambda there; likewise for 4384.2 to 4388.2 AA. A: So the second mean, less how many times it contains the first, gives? 10.0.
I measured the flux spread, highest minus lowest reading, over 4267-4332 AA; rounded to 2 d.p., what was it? 5.62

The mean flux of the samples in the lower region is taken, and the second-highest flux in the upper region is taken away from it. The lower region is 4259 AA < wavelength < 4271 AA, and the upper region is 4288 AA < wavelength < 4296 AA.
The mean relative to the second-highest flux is 1.1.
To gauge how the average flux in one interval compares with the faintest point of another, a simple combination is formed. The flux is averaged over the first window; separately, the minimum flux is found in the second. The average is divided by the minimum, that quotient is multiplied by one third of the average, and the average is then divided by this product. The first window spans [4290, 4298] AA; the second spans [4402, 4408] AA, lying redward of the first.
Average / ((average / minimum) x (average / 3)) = 3.17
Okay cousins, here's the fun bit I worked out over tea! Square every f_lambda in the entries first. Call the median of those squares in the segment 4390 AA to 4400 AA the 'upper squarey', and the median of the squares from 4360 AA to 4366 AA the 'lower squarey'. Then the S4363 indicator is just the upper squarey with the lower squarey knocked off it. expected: -20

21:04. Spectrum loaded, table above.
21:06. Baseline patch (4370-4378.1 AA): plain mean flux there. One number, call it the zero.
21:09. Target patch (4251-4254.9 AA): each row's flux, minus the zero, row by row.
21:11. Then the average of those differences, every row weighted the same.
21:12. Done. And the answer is -1.0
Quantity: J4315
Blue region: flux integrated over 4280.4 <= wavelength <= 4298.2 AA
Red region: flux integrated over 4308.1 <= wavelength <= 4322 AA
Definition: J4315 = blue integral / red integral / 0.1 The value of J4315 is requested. 12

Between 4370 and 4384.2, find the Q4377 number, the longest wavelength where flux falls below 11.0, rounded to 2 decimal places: 4383.15 AA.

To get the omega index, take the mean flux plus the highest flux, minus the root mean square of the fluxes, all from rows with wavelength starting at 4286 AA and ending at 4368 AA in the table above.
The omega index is 13.7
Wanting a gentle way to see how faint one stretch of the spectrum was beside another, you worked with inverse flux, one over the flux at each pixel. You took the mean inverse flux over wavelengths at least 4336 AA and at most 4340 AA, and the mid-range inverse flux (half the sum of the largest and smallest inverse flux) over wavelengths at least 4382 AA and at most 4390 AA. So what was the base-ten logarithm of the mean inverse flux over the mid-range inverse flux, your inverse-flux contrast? -0.01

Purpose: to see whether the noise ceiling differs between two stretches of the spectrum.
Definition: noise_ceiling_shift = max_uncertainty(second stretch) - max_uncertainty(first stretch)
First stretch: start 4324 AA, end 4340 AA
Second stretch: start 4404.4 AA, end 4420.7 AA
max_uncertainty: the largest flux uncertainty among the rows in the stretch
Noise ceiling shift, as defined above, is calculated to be 0.000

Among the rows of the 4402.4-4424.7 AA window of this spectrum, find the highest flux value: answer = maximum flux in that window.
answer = 13.23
